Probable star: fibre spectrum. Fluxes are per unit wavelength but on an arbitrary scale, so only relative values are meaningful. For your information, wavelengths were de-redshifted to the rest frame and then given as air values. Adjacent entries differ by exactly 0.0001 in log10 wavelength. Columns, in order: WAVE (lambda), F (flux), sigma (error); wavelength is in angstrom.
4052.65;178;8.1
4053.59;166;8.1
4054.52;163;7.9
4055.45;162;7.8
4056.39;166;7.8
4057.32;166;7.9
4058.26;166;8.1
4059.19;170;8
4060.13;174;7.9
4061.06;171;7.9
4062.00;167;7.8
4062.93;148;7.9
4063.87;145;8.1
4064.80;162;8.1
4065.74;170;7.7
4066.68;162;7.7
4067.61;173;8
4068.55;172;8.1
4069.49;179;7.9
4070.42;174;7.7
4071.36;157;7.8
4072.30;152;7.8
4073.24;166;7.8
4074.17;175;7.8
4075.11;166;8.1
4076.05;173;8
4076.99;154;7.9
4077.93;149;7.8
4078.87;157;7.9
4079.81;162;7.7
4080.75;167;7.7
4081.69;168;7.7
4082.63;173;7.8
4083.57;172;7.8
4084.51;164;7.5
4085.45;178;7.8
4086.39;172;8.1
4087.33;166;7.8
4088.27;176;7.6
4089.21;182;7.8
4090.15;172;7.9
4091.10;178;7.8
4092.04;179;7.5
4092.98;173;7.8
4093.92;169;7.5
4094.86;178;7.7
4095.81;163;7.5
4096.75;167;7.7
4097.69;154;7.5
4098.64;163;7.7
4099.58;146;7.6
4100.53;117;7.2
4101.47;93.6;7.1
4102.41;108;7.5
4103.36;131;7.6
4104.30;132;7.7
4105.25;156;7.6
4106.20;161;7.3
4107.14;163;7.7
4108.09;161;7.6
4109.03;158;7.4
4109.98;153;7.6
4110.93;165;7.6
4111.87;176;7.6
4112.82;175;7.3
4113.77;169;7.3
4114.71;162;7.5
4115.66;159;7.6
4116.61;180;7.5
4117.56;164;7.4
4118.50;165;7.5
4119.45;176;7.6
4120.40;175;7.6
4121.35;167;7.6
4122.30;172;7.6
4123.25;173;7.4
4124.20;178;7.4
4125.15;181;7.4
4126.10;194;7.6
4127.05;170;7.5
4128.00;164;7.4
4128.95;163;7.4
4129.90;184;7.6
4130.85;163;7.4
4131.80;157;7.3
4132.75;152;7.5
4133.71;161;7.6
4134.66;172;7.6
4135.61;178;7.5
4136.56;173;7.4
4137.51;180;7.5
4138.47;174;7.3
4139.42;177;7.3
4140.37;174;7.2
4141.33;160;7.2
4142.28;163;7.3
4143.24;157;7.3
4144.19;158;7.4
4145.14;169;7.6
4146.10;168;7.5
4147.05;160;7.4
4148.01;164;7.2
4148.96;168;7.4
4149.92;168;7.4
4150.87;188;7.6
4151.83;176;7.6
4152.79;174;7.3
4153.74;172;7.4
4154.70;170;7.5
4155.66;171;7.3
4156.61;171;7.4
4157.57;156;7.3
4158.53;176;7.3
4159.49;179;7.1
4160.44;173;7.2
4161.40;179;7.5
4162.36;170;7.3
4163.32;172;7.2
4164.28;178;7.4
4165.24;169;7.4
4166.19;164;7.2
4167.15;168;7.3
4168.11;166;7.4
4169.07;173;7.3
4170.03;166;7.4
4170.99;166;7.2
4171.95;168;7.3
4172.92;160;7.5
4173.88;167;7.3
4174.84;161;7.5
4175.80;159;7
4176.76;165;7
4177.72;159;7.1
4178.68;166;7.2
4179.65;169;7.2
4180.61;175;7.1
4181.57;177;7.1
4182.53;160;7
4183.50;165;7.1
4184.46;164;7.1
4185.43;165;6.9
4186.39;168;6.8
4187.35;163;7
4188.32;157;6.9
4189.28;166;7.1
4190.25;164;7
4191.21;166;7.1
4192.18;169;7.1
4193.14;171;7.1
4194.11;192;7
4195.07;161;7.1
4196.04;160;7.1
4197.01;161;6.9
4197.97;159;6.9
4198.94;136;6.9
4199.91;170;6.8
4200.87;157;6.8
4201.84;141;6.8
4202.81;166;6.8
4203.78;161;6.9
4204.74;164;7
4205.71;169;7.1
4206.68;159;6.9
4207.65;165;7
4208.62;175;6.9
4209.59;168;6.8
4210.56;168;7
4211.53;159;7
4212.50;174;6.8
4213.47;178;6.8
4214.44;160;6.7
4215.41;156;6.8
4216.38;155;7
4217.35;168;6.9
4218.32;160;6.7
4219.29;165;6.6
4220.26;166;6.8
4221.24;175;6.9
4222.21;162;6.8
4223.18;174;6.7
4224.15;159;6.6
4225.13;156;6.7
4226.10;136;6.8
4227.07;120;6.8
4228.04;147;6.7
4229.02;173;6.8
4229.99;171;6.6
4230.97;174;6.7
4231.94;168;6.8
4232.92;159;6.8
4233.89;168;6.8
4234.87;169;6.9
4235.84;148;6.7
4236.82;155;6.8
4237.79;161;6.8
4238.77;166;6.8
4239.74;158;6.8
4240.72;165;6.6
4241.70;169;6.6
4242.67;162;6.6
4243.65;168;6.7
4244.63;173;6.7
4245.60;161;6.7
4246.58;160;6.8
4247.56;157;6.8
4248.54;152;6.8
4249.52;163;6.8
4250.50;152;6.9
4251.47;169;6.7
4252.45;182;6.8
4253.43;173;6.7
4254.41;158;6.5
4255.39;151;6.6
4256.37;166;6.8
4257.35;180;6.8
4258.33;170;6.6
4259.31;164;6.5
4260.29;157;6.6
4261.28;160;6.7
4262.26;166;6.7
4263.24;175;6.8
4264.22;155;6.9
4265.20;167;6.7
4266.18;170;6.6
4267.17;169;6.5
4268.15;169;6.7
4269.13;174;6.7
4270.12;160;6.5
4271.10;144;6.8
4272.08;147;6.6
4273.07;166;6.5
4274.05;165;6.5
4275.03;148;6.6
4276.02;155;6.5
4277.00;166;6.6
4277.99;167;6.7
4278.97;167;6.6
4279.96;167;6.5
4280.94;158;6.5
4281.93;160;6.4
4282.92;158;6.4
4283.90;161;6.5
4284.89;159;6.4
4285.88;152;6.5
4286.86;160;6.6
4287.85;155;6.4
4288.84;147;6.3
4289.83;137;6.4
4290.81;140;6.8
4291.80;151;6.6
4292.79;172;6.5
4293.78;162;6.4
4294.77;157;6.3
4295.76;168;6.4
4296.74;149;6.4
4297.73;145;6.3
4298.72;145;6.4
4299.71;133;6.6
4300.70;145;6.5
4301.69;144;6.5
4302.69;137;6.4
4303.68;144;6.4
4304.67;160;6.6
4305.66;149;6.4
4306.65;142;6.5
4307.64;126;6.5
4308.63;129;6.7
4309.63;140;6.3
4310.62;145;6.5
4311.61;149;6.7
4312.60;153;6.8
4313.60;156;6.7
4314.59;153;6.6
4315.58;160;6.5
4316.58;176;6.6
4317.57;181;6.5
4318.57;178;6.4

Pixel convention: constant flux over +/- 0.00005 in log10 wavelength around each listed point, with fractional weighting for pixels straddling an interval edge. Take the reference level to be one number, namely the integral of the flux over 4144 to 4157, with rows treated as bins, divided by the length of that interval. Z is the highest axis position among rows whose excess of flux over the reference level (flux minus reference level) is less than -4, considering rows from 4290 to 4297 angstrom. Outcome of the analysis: 4296.74 angstrom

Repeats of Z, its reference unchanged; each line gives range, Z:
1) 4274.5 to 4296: 4294.77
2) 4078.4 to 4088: 4087.33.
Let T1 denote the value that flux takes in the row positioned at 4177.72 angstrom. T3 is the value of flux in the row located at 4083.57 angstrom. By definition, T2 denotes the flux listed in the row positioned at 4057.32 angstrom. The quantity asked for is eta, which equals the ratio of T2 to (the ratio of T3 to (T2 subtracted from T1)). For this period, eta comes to -7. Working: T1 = 159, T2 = 166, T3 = 172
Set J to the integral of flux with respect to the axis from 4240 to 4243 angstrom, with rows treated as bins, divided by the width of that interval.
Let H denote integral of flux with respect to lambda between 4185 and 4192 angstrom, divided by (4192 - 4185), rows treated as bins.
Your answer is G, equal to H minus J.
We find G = -0.6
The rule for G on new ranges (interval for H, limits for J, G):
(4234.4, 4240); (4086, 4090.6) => -14.1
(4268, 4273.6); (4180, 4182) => -16.5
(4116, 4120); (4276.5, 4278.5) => 4.1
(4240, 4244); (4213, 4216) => 1.0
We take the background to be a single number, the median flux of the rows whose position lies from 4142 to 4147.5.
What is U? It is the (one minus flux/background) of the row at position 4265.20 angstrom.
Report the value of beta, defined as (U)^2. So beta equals 0.0012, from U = -0.03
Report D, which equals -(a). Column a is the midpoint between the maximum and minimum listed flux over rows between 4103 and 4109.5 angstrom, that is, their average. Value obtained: -147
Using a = 147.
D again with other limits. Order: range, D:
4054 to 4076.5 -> -162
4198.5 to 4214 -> -157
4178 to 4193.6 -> -167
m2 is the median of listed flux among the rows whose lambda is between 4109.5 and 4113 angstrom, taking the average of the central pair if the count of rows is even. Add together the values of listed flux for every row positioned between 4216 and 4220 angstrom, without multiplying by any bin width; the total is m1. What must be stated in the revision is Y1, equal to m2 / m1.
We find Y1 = 0.262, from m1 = 648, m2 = 170.0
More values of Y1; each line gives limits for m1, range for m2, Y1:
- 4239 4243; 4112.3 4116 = 0.253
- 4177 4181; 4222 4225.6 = 0.240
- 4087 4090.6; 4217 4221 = 0.238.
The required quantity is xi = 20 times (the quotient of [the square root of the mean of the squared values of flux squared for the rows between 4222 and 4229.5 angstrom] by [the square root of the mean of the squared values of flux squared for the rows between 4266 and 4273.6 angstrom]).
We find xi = 18.3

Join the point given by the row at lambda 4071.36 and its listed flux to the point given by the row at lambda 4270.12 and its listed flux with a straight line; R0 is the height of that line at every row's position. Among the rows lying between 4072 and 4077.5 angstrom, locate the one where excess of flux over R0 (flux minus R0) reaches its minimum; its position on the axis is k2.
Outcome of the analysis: 4072.30 angstrom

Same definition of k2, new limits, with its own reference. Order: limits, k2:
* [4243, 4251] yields 4250.50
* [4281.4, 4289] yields 4288.84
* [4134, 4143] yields 4141.33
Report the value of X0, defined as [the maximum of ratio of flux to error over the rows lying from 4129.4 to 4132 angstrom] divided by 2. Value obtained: 12.1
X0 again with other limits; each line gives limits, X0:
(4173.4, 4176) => 11.4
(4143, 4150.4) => 11.4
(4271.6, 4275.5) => 12.8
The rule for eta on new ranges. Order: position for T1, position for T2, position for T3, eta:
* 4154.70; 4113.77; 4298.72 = 1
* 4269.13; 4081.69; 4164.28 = 6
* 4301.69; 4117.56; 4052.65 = -18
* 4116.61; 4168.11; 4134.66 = 14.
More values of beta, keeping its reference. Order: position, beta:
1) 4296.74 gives 0.0060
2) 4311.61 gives 0.0060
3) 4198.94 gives 0.0249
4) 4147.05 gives 0.0001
